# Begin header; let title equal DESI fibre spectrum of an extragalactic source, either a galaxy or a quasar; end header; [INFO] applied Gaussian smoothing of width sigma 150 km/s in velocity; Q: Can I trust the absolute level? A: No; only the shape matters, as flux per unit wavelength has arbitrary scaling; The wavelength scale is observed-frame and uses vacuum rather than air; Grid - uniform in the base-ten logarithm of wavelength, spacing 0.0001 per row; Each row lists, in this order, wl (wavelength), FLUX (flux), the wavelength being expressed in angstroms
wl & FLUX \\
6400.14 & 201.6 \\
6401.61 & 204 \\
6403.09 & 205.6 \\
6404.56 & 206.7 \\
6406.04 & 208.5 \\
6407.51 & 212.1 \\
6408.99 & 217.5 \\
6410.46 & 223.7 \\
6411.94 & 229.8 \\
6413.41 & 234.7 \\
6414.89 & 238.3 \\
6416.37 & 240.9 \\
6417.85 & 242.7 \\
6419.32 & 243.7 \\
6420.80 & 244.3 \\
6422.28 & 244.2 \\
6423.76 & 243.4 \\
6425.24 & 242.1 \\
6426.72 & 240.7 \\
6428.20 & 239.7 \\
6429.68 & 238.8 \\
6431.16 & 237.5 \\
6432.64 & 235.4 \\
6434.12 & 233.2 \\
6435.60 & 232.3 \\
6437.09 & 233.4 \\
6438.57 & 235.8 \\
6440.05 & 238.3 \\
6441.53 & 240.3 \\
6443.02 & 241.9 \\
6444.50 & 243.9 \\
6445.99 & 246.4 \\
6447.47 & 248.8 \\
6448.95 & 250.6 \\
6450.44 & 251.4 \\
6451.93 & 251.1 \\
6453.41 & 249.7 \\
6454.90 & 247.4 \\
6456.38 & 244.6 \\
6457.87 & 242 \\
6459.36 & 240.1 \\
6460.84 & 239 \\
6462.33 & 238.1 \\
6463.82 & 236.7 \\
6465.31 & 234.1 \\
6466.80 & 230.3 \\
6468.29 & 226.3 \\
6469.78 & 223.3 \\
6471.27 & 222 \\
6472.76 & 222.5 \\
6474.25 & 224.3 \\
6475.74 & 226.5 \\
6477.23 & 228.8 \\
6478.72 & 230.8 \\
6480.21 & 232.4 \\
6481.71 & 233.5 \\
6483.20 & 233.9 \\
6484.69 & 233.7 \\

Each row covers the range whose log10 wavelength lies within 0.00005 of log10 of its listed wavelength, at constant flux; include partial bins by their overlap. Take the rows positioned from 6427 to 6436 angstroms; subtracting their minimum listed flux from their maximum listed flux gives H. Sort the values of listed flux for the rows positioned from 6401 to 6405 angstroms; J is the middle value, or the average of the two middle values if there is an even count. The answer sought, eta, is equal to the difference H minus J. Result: -198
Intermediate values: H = 7.4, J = 206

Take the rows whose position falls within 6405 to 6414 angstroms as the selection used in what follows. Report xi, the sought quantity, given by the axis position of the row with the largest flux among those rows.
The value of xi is 6413.41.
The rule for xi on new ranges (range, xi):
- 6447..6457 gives 6450.44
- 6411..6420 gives 6419.32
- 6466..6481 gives 6480.21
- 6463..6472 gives 6463.82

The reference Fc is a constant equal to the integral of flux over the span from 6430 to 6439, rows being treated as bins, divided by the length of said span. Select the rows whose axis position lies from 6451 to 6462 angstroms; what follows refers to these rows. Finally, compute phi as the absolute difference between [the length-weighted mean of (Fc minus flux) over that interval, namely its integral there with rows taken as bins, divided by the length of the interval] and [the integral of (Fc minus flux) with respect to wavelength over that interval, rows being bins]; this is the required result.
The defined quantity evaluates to 100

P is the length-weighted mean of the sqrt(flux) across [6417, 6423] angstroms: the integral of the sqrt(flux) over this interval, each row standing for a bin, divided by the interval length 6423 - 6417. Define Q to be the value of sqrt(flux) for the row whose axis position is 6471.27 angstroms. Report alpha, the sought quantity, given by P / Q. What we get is 1.05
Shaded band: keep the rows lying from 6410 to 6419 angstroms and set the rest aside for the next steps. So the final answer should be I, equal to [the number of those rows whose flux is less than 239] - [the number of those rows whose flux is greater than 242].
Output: 3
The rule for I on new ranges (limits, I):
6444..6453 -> -6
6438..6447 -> 0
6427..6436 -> 5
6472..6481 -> 6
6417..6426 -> -6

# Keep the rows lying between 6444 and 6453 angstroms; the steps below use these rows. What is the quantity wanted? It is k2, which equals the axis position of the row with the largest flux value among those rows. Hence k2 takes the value 6450.44 angstroms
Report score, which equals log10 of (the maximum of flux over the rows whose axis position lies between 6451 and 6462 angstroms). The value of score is 2.40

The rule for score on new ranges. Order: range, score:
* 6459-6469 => 2.38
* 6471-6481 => 2.37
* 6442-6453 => 2.40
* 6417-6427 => 2.39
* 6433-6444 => 2.38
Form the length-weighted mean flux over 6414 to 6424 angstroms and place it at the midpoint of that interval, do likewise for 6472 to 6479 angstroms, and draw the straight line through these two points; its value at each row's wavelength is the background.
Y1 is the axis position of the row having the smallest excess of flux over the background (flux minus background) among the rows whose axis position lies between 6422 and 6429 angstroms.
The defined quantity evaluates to 6428.20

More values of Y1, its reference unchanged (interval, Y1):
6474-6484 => 6474.25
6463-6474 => 6471.27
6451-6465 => 6463.82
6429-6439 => 6435.60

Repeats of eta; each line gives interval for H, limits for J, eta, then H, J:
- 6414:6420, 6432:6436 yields -228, 5.4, 233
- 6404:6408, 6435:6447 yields -234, 5.4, 239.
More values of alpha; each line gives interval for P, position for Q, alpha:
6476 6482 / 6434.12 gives 0.99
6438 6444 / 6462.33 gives 1.00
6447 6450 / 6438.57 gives 1.03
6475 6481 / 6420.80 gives 0.97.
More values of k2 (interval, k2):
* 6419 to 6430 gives 6420.80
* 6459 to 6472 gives 6459.36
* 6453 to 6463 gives 6453.41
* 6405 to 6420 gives 6419.32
